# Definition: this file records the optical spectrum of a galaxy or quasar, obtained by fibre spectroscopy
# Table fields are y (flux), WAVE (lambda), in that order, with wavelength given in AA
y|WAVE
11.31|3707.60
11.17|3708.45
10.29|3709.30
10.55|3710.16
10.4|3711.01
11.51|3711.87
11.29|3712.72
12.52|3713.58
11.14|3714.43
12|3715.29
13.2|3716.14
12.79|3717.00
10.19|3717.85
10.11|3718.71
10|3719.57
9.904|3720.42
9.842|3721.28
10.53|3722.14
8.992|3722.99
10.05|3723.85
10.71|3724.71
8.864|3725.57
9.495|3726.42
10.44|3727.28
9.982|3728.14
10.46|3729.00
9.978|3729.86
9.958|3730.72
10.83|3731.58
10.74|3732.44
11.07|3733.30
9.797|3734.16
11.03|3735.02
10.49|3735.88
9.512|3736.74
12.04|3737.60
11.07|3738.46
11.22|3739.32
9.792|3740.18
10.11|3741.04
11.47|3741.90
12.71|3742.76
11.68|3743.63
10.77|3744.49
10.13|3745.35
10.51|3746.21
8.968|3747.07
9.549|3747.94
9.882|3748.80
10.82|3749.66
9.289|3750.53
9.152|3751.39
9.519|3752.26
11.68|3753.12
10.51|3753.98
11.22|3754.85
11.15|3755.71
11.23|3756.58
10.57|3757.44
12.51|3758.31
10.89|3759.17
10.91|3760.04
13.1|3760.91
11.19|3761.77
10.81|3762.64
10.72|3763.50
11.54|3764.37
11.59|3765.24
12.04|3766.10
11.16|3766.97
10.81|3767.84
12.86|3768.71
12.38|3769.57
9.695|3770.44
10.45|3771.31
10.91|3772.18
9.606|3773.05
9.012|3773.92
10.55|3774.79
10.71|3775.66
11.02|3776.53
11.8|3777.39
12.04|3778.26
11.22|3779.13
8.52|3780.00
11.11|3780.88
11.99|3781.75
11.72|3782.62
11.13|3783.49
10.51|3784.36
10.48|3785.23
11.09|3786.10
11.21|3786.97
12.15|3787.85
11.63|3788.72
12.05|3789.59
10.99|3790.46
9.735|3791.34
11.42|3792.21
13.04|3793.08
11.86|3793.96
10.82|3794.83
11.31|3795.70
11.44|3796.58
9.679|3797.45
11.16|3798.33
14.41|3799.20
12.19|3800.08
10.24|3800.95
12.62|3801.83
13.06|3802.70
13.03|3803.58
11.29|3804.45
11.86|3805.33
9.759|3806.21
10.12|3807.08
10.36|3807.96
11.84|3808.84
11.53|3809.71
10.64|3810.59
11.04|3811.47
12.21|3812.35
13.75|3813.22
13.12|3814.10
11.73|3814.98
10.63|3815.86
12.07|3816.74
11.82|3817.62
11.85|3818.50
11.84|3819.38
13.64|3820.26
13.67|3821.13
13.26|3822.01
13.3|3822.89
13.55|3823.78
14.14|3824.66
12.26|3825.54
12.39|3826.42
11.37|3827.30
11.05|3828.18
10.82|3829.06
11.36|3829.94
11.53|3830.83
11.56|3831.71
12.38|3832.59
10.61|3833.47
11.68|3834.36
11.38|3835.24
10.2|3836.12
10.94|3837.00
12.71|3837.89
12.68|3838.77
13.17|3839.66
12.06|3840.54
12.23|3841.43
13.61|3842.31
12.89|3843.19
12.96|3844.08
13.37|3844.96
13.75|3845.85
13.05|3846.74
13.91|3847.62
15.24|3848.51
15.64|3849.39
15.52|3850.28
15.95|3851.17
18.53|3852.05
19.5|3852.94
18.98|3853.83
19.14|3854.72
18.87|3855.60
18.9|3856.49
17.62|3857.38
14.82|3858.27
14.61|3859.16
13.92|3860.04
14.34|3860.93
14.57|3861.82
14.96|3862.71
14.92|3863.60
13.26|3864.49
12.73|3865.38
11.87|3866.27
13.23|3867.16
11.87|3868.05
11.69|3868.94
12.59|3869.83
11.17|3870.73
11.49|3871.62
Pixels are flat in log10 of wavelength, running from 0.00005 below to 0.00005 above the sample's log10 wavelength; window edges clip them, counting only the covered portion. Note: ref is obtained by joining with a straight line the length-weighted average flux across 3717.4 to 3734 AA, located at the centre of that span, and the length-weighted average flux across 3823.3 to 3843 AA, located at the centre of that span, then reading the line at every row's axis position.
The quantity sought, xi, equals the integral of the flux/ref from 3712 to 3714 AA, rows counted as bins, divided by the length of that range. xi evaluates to 1.20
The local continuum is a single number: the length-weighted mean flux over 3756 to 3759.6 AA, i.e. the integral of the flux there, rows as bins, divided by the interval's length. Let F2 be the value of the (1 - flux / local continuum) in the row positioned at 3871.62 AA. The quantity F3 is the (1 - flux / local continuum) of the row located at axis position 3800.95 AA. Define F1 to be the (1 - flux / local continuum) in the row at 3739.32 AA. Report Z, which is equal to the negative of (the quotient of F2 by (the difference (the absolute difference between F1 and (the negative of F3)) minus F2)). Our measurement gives 0.1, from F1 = 0.01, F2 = -0.02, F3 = 0.09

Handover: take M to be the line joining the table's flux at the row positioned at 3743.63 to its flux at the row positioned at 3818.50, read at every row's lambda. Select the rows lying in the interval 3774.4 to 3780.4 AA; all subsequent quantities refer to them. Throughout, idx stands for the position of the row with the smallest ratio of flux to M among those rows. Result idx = 3780.00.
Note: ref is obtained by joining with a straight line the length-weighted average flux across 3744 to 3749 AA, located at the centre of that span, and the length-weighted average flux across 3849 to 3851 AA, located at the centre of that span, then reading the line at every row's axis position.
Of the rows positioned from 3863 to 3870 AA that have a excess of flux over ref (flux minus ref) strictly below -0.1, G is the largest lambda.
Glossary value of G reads 3869.83 AA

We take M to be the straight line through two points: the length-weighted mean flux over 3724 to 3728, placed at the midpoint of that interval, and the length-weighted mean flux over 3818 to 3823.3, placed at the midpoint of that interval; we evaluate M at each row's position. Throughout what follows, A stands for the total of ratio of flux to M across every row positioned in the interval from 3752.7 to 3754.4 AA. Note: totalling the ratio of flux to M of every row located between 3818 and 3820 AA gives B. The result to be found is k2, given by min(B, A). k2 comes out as 1.84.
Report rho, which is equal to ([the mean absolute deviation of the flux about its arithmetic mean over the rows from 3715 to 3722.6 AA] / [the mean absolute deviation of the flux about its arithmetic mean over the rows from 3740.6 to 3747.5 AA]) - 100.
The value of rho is -98.7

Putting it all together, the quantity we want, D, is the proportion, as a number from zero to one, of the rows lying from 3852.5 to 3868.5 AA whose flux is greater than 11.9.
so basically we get 0.9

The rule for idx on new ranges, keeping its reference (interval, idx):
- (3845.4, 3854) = 3846.74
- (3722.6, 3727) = 3725.57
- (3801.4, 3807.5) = 3806.21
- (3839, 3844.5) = 3840.54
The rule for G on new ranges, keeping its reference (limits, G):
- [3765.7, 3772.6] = 3772.18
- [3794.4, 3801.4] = 3800.95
